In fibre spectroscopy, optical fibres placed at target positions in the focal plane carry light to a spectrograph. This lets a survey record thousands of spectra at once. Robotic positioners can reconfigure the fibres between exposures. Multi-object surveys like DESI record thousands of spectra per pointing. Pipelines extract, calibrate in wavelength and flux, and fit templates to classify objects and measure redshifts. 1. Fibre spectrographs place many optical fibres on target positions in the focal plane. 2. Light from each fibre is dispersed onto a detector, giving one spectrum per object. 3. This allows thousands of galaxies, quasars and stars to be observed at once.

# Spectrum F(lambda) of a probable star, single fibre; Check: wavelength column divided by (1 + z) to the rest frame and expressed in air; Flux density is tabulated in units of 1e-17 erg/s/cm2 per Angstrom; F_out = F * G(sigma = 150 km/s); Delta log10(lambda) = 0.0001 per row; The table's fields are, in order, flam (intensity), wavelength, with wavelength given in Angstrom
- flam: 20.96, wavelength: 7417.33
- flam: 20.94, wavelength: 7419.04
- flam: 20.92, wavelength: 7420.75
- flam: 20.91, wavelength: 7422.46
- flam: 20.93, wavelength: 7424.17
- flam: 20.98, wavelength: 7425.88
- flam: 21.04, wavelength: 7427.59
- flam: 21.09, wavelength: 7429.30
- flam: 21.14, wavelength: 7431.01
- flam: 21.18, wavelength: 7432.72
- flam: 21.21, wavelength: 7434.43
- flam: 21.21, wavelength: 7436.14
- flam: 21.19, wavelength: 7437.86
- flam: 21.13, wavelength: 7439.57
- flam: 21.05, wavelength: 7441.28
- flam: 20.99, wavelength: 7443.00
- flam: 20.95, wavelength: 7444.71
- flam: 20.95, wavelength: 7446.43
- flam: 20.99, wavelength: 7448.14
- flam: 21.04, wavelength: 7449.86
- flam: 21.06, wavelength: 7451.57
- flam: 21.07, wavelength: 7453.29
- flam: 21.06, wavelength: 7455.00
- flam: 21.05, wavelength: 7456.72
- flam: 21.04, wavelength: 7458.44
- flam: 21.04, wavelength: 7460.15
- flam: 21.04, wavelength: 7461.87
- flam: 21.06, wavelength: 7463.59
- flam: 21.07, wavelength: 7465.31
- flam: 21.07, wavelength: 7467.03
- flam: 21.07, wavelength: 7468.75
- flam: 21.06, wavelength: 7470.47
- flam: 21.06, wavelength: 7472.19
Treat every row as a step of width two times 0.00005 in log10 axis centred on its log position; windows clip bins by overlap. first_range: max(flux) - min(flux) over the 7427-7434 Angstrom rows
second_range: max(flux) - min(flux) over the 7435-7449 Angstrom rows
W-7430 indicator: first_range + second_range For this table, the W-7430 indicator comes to 0.40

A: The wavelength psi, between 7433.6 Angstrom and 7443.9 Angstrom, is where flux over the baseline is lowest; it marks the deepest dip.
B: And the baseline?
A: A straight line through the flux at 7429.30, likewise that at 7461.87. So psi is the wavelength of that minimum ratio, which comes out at 7443.00 Angstrom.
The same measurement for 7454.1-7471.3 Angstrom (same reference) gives 7458.44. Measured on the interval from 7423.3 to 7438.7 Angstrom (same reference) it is 7424.17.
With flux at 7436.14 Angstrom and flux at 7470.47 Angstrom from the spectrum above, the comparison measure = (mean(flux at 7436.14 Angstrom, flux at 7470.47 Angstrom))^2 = 447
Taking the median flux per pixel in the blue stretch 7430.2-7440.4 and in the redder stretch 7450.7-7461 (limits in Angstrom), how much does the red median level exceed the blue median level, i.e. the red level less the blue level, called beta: -0.13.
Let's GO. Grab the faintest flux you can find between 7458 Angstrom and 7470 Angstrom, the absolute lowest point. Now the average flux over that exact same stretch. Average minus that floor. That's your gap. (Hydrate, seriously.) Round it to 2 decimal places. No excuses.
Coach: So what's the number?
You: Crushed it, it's 0.02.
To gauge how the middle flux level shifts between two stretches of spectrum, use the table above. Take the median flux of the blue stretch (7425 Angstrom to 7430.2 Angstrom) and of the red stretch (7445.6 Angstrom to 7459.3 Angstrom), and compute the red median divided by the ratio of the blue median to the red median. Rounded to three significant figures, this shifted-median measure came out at 21.1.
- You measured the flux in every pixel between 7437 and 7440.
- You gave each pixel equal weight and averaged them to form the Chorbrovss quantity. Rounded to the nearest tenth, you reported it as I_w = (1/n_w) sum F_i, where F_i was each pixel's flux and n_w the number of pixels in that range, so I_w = 21.2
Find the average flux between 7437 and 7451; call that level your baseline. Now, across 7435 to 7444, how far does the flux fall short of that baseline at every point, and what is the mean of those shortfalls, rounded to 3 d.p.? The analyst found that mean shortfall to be -0.078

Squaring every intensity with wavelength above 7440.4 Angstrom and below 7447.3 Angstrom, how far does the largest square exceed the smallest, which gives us 4.2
